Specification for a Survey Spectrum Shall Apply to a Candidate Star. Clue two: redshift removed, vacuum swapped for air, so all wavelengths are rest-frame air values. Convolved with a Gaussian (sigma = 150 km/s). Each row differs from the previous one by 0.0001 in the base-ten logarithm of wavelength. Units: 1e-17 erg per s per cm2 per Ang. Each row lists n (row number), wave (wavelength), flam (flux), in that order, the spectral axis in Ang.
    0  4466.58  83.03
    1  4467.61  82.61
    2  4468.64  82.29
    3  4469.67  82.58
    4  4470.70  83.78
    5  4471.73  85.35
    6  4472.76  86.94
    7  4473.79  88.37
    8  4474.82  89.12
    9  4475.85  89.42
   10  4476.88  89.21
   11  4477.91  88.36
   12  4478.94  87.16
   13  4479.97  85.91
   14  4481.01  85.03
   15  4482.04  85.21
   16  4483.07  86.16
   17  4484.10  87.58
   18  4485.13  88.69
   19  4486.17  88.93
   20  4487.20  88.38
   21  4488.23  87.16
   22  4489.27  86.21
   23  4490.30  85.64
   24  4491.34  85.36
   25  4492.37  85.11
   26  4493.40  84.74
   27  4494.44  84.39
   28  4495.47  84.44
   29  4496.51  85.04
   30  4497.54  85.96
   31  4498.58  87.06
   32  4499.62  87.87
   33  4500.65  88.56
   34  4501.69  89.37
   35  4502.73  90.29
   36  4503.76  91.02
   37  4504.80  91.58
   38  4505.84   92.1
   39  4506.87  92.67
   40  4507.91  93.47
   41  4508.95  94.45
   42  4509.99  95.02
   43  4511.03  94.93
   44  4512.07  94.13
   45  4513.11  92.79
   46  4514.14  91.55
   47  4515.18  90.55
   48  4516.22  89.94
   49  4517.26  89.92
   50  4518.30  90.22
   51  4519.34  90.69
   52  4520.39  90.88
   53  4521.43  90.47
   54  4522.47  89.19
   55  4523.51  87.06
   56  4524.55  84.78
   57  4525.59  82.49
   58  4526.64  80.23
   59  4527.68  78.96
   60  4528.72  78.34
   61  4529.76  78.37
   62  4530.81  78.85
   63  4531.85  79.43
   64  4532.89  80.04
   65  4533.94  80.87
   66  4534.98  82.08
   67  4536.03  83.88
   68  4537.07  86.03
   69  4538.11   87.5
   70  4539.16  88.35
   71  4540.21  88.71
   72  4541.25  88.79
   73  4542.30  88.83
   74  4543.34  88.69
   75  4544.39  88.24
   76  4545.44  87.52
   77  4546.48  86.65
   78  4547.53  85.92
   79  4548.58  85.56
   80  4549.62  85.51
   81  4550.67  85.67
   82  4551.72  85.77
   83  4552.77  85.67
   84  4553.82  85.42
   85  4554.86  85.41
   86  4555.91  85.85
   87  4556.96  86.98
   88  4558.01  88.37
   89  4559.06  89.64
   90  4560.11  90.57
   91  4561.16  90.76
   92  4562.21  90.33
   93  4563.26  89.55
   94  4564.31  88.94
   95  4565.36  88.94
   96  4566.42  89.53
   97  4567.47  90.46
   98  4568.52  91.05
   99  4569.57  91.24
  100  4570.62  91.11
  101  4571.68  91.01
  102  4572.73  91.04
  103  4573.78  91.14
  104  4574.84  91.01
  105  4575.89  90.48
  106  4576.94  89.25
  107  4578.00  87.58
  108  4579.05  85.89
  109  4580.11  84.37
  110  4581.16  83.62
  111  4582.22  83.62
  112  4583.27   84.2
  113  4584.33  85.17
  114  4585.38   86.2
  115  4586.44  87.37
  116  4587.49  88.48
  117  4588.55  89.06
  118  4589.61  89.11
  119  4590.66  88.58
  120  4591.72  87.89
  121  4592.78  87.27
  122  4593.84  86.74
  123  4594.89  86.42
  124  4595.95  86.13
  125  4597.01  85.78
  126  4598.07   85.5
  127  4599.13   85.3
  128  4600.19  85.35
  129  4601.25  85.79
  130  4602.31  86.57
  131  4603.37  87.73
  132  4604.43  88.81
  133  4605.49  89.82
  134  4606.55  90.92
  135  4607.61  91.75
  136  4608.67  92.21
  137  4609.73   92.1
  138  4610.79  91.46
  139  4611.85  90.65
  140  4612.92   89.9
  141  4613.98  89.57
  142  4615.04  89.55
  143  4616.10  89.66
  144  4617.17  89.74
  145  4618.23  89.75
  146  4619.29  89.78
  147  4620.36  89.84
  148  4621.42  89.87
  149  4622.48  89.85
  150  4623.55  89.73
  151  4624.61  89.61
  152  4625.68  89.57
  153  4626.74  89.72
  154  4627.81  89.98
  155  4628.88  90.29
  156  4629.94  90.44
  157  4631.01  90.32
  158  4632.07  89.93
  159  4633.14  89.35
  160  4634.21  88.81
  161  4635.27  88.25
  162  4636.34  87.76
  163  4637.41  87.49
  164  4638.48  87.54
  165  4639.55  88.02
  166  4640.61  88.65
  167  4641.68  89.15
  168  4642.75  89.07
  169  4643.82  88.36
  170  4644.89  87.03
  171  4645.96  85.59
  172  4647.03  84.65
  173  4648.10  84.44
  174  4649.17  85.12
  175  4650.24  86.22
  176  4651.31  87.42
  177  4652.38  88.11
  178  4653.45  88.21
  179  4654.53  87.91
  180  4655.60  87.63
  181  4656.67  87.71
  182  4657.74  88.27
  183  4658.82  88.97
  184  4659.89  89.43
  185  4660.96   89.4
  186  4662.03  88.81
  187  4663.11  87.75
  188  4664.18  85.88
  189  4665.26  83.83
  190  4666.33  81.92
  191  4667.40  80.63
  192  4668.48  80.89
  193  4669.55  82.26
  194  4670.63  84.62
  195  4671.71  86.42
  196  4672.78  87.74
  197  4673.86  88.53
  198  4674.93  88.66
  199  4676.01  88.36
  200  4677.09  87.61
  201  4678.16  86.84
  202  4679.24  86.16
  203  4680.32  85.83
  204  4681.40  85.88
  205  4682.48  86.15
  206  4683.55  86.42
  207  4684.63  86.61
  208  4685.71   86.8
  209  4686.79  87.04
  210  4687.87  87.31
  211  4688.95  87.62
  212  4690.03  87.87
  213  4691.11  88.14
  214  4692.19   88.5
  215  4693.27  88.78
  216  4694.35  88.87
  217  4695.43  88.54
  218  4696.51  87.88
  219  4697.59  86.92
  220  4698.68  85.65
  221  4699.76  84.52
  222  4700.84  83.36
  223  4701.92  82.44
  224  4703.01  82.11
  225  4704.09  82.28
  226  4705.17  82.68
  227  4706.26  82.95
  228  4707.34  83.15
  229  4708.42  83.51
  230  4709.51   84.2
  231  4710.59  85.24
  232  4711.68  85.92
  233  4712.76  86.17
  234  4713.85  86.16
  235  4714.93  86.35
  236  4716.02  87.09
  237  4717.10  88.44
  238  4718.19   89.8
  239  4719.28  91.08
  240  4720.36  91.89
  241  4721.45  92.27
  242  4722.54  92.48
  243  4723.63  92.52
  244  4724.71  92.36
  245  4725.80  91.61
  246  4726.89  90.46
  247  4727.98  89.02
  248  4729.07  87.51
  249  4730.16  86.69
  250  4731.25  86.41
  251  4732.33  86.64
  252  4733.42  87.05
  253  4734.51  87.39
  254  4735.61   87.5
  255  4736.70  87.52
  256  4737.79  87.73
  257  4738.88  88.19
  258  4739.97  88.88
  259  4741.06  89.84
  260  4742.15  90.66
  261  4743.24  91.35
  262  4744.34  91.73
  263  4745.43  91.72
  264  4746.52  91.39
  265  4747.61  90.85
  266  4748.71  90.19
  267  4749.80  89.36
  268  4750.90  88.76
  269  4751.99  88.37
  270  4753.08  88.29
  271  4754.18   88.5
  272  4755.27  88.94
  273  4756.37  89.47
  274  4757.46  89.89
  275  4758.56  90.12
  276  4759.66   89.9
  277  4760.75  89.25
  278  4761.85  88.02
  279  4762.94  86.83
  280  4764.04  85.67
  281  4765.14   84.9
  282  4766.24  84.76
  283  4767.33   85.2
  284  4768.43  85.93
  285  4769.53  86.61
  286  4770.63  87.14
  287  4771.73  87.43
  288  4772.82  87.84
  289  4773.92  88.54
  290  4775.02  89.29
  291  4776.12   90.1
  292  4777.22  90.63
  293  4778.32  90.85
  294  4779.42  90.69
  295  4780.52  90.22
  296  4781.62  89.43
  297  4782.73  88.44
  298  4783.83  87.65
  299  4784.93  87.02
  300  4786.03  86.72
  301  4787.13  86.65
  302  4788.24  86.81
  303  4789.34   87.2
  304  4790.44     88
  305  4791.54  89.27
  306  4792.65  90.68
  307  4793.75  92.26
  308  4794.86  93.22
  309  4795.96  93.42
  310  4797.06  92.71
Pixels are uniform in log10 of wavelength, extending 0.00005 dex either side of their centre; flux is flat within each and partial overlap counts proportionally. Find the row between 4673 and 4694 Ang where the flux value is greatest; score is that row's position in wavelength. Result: 4693.27 Ang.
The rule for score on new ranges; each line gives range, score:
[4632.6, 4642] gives 4633.14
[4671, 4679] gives 4674.93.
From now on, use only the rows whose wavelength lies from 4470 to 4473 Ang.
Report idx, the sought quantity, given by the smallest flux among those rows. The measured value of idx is 83.78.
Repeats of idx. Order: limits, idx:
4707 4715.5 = 83.15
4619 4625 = 89.61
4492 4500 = 84.39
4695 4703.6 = 82.11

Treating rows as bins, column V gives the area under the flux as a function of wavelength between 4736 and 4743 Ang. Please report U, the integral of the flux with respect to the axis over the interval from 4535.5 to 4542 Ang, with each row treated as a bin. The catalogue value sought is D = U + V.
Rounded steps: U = 567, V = 623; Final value 1190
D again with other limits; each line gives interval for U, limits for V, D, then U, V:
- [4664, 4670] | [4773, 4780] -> 1124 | 494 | 629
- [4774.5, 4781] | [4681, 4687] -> 1106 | 587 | 519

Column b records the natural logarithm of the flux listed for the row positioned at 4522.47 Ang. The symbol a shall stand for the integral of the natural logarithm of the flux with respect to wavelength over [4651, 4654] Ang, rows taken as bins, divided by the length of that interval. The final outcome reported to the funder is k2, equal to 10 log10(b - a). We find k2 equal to -16.4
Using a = 4.47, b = 4.49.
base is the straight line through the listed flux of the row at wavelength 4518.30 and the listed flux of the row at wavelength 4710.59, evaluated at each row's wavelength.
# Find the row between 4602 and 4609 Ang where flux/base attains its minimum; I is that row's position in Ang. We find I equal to 4602.31 Ang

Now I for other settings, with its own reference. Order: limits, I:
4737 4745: 4737.79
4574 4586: 4581.16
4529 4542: 4529.76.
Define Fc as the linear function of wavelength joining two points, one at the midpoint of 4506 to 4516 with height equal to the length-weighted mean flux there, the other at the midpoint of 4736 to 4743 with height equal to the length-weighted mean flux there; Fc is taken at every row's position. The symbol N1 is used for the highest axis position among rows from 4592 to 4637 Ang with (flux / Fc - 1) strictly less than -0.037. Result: 4603.37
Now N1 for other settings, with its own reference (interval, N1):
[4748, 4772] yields 4767.33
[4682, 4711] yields 4710.59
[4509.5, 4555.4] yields 4554.86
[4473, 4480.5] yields 4479.97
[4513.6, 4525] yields 4524.55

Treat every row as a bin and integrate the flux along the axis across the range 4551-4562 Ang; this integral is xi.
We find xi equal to 963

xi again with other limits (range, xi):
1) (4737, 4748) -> 993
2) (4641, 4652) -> 954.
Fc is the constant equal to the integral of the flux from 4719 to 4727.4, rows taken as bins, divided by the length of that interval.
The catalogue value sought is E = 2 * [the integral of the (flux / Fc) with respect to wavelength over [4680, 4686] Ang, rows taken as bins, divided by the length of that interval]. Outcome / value 1.88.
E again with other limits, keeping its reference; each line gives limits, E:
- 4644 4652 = 1.87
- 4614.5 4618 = 1.95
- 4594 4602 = 1.87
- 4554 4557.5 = 1.88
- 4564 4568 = 1.95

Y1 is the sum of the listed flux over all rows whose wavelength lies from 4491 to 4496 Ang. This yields 424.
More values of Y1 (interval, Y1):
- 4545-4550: 431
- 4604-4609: 454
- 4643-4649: 430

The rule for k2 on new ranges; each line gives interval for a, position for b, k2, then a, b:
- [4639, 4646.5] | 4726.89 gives -15.8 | 4.48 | 4.50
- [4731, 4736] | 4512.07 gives -11.0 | 4.47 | 4.54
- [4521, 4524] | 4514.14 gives -15.9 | 4.49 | 4.52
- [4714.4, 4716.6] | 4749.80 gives -15.9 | 4.47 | 4.49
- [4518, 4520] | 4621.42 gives -19.0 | 4.49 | 4.50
